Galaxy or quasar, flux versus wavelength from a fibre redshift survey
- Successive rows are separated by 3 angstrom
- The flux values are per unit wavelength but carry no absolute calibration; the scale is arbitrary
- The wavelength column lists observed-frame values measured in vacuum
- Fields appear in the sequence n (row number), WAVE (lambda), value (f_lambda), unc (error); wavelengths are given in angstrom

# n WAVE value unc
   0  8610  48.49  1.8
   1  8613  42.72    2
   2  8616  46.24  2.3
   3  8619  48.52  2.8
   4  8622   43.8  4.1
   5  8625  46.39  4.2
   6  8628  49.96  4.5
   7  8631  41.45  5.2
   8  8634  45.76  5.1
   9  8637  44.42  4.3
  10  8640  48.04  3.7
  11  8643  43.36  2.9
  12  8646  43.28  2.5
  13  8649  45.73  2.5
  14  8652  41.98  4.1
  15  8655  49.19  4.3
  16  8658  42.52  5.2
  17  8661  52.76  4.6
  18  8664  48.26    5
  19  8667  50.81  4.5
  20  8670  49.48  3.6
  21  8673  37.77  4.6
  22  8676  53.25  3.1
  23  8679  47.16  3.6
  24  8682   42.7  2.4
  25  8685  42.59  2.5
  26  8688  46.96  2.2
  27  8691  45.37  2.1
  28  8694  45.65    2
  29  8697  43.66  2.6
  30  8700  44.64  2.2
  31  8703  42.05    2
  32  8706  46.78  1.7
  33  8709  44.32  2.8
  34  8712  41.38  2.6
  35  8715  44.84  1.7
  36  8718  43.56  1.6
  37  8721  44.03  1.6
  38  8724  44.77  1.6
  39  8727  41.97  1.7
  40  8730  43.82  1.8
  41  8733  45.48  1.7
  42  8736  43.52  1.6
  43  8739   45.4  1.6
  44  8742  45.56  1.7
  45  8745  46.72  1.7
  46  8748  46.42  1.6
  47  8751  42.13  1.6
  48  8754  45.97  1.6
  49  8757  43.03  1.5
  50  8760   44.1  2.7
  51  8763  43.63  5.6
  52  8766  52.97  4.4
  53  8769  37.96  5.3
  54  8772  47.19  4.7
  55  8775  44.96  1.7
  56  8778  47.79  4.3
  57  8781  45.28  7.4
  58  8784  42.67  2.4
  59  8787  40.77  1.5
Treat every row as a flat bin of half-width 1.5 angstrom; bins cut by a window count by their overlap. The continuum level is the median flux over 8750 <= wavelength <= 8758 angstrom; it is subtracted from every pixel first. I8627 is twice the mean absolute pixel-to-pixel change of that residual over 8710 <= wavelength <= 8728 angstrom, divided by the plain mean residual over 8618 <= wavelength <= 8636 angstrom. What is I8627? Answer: 1.2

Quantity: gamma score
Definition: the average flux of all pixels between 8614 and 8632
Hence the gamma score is 46.1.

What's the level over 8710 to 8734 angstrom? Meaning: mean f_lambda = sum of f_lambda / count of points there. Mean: 43.7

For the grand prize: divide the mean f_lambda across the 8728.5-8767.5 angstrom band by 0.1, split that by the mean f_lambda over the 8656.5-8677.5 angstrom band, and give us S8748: 9.47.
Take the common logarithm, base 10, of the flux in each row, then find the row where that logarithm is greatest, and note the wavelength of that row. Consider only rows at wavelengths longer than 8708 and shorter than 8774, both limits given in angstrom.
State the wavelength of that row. 8766 angstrom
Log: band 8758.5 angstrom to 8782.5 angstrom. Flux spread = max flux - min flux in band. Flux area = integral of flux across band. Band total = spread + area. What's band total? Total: 1107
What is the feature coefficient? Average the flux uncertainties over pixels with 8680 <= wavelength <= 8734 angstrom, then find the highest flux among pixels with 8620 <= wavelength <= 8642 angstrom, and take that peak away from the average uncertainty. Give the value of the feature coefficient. -47.9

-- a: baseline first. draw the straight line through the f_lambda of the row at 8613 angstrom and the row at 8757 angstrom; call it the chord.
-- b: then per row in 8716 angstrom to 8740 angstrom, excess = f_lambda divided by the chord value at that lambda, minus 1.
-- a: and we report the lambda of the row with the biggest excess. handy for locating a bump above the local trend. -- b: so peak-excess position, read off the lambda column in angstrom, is 8733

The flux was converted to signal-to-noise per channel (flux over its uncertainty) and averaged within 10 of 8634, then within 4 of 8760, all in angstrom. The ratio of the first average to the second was 0.63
